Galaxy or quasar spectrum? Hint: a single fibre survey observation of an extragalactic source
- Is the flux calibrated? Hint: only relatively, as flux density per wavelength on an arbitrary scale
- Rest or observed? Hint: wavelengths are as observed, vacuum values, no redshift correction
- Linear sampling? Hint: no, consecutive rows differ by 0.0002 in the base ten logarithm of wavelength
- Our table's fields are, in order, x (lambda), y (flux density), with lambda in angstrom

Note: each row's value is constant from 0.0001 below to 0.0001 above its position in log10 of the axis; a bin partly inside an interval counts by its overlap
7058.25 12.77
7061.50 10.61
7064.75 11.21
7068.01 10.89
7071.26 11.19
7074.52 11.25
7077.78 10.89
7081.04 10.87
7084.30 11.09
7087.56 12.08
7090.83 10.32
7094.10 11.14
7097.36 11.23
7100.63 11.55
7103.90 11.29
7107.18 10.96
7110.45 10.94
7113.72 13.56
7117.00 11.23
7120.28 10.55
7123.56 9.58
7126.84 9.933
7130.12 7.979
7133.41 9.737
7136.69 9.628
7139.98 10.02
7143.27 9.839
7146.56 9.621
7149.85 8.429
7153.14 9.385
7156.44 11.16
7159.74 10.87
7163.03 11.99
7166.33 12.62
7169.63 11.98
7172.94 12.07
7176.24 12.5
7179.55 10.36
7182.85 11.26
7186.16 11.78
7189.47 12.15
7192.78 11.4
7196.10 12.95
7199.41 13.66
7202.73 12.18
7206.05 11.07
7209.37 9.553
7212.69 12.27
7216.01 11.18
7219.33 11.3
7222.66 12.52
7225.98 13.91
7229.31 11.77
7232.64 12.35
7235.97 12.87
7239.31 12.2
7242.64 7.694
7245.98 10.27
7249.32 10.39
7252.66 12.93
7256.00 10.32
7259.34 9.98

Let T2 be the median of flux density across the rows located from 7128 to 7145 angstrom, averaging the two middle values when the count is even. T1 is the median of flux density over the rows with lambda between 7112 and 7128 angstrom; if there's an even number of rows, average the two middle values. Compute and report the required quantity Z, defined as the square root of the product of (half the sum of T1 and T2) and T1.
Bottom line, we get 10.3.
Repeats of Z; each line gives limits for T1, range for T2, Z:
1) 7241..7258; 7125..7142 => 10.2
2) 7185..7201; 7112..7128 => 11.7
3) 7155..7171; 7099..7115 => 11.8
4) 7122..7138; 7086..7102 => 10.0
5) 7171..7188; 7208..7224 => 11.7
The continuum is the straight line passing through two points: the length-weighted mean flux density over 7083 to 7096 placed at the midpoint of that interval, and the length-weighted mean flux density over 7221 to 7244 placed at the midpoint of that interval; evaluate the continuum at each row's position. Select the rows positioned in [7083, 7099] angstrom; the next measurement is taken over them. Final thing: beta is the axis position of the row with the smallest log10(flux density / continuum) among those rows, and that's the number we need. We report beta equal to 7090.83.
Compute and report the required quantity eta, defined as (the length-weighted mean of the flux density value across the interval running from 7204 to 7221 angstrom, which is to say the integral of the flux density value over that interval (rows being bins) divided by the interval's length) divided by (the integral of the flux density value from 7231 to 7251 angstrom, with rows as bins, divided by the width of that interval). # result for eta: 1.01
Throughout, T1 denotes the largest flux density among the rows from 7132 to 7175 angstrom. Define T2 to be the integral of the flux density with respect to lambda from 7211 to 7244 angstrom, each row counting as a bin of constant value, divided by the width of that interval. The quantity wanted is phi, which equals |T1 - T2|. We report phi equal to 0.8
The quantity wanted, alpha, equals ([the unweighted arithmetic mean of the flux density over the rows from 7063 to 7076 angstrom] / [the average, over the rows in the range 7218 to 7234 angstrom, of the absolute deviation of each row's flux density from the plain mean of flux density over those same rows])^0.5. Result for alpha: 4.1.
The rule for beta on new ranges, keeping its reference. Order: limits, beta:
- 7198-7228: 7209.37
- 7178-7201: 7179.55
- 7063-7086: 7081.04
